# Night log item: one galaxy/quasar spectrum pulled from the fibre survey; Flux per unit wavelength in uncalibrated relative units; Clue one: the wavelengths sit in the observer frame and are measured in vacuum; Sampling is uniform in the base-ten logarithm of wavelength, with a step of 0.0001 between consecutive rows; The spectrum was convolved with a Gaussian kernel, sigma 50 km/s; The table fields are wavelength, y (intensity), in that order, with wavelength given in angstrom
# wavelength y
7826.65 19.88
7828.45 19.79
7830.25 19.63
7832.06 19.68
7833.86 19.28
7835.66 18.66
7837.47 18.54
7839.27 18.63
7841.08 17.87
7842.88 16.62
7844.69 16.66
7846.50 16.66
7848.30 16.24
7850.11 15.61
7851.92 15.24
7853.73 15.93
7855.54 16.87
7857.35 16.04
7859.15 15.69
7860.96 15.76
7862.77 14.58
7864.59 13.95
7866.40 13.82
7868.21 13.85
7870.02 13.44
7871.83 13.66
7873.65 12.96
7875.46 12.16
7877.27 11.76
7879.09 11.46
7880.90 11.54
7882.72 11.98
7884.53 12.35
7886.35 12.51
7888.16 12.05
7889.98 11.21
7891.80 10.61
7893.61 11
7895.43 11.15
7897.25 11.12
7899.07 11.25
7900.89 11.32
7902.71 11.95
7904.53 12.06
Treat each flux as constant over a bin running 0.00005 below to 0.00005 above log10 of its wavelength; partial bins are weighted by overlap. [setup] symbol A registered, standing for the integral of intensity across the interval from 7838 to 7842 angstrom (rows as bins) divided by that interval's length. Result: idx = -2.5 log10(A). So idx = -3.16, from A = 18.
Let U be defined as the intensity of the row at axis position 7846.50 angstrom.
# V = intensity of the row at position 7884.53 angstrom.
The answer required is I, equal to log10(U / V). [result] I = 0.13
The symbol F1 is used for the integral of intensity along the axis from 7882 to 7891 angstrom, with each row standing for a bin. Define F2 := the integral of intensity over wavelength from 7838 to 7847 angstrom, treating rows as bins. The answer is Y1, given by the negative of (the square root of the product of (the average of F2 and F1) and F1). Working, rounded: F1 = 108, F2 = 156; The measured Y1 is -119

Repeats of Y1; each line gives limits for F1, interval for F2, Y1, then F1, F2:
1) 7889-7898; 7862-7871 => -105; 99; 125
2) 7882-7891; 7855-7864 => -116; 108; 141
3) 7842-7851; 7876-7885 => -137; 147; 106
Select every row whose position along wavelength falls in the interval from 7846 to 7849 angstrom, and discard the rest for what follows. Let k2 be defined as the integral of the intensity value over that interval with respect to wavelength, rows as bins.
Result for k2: 49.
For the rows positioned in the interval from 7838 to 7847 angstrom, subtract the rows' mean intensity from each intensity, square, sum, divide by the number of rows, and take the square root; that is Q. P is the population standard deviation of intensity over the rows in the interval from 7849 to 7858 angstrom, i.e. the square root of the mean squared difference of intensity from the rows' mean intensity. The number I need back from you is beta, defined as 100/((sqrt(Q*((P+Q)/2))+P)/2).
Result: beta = 155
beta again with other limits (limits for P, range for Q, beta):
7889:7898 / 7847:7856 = 295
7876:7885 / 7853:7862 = 278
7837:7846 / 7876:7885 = 152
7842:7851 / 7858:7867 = 178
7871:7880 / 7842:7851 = 154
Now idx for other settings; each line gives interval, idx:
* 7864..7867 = -2.86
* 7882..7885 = -2.71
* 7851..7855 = -2.99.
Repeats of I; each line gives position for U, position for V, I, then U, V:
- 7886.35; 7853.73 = -0.10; 12.51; 15.93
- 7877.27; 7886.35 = -0.03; 11.76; 12.51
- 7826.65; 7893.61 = 0.26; 19.88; 11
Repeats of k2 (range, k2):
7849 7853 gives 62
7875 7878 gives 36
